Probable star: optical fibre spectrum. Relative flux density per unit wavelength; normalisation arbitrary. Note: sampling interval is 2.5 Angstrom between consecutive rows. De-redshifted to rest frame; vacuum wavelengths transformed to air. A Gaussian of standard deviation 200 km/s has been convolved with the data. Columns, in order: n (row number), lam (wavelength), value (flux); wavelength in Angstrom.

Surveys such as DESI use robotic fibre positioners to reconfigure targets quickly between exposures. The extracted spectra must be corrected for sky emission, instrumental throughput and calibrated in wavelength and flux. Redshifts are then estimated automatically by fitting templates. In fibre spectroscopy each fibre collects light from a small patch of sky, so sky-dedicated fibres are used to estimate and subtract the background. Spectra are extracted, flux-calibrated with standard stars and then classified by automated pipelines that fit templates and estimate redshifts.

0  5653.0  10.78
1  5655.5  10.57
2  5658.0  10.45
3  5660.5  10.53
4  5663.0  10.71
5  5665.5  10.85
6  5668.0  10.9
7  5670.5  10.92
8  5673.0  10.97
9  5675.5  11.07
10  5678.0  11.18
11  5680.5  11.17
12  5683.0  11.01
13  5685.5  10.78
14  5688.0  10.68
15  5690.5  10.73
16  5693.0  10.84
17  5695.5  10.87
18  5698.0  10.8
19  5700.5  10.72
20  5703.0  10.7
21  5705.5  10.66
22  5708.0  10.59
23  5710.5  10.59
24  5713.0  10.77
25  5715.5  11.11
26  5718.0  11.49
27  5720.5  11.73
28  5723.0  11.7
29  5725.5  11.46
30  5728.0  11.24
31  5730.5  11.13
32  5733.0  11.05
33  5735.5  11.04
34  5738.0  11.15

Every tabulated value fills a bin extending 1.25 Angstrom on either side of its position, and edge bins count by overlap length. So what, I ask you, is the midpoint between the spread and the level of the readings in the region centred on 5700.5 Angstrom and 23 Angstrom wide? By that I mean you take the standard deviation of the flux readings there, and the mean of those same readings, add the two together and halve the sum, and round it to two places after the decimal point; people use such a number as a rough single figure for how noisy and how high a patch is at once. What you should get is 5.41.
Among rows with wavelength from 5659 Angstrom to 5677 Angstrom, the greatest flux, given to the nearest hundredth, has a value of 11.07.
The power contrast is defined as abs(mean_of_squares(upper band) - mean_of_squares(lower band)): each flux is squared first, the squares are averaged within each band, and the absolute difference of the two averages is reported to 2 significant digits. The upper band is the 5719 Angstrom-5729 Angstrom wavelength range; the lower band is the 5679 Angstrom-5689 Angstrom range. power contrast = 14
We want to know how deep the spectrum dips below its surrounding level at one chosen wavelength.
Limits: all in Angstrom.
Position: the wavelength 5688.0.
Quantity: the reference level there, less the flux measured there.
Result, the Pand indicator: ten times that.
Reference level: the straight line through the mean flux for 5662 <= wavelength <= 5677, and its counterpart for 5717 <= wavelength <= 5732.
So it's 4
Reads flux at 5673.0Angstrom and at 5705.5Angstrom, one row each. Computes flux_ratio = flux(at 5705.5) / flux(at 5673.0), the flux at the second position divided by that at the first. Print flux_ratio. 0.97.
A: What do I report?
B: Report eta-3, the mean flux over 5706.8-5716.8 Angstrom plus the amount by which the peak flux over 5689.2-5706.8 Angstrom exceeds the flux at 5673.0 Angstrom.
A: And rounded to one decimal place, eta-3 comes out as 10.7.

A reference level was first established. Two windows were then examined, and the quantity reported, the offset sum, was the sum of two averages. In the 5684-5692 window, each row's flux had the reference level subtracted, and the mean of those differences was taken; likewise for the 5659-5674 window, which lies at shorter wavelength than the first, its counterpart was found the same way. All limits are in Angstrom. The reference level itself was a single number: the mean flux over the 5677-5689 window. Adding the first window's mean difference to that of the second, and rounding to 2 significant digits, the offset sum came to -0.38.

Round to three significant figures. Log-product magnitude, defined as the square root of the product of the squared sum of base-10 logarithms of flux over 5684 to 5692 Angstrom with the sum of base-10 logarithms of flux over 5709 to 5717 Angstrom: 5.45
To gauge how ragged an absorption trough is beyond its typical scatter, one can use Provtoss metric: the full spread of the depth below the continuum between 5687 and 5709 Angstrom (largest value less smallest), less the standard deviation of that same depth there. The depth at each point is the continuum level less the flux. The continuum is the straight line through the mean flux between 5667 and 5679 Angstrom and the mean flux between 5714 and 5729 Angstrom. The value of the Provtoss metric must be 0.3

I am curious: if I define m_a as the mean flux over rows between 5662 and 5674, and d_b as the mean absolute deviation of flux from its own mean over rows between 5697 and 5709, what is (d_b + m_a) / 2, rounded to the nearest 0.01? 5.46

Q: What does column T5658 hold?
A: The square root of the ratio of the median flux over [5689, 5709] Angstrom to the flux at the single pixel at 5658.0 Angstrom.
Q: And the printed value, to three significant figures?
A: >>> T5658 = 1.01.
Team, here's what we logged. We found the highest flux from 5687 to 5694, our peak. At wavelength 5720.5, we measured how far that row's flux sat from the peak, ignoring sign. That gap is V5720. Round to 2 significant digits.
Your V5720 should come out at 0.89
